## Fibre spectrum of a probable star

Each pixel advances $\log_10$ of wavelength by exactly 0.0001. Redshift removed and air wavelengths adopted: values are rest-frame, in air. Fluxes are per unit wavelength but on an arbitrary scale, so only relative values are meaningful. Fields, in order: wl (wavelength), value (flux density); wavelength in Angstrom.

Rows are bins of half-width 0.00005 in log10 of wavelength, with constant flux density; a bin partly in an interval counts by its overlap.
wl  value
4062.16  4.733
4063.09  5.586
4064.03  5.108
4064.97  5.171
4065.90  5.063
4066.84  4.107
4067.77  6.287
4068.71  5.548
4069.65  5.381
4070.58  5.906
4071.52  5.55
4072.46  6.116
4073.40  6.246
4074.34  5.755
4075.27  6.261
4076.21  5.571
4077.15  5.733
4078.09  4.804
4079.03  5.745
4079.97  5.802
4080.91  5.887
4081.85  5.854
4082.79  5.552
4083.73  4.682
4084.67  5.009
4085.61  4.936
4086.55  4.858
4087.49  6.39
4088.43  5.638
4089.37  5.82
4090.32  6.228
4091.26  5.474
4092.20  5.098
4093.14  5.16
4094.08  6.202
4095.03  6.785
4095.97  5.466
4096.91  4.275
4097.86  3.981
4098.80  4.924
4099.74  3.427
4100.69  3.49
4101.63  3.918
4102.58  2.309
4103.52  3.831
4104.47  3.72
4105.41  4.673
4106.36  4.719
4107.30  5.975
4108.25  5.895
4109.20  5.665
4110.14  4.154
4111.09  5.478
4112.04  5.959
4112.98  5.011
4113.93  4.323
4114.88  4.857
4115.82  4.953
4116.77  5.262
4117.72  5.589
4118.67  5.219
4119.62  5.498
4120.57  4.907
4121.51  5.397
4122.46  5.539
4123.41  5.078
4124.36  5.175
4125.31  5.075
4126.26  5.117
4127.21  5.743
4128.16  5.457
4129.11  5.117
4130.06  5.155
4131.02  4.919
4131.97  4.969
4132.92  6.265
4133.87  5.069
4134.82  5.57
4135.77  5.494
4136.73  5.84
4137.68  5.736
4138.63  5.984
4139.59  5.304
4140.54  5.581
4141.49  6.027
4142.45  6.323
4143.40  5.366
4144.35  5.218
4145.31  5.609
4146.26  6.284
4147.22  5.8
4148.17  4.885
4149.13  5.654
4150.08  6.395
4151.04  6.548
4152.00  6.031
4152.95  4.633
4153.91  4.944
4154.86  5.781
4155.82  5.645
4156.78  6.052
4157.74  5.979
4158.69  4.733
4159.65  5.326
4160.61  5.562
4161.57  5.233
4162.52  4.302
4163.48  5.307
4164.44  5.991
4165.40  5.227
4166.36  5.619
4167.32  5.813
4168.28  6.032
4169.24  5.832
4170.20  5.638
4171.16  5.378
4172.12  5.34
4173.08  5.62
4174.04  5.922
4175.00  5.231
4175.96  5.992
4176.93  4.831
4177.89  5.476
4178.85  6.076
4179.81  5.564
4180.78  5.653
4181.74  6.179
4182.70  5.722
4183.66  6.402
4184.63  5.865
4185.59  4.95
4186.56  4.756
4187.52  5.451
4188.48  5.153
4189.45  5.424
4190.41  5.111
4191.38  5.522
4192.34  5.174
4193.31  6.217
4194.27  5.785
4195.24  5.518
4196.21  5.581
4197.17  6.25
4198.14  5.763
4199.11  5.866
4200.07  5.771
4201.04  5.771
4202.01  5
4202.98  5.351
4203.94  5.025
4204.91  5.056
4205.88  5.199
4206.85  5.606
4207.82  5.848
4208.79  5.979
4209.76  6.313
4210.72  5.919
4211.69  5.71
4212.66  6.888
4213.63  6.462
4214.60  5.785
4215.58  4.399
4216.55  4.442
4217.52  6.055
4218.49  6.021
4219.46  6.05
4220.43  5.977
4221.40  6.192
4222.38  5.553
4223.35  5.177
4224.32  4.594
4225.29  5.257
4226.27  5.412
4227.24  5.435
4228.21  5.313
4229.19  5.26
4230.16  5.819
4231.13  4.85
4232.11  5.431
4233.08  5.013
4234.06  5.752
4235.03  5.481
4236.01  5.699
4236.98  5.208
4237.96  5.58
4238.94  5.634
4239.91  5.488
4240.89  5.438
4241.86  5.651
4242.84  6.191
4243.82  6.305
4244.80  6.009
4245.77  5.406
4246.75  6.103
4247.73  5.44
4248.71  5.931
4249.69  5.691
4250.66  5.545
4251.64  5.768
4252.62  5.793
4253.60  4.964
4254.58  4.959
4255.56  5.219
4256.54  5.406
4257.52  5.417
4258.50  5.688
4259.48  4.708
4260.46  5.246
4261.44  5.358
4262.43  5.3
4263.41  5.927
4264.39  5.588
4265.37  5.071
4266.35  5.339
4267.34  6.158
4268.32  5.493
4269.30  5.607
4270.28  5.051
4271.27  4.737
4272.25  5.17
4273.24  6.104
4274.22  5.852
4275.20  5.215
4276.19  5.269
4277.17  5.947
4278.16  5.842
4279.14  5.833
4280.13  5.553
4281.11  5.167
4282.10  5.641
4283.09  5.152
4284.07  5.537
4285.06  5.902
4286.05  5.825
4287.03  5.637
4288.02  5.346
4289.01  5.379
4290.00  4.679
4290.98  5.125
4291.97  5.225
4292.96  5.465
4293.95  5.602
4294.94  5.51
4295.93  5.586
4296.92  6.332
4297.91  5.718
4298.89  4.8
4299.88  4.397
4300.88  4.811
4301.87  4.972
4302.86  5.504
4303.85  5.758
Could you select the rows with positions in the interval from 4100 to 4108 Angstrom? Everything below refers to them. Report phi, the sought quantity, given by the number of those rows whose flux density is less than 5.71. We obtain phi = 7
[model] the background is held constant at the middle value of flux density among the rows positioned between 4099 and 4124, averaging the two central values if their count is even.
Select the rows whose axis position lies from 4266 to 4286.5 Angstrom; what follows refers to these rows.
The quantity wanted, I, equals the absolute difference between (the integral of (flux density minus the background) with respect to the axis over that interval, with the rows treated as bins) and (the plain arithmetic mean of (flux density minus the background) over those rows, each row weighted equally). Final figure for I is 11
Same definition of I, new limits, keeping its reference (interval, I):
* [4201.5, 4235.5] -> 18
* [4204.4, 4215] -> 9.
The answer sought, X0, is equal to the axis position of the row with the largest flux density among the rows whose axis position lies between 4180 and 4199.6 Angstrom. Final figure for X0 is 4183.66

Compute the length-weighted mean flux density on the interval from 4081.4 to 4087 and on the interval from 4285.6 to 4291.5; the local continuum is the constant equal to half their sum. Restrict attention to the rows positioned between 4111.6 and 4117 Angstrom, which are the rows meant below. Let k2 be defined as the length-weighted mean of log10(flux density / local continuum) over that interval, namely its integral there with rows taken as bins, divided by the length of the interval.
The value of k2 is -0.019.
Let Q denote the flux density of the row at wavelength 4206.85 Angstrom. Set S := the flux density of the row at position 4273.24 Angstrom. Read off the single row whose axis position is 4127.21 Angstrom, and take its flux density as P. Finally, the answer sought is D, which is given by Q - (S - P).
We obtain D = 5.2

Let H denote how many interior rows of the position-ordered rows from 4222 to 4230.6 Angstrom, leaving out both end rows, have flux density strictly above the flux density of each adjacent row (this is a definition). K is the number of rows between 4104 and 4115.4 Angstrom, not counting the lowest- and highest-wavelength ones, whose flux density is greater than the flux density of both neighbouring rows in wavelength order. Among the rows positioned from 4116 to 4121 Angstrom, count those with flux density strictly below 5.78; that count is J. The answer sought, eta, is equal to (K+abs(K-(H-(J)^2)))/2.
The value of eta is 14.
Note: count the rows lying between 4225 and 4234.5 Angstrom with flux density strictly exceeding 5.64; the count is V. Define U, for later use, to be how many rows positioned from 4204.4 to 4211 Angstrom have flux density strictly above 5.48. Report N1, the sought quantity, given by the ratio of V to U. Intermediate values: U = 5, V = 2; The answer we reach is 0.4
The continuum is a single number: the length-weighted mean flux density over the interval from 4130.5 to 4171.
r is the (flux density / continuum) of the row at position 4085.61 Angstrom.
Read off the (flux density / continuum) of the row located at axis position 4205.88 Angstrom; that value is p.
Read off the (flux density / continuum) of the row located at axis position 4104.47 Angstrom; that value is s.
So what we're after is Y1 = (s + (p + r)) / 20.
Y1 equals 0.124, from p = 0.93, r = 0.88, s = 0.67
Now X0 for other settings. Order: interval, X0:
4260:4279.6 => 4267.34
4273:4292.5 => 4273.24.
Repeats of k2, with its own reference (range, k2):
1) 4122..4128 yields 0.004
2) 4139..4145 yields 0.031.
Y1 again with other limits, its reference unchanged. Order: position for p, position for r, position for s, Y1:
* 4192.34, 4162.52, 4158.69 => 0.127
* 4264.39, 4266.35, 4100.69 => 0.129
